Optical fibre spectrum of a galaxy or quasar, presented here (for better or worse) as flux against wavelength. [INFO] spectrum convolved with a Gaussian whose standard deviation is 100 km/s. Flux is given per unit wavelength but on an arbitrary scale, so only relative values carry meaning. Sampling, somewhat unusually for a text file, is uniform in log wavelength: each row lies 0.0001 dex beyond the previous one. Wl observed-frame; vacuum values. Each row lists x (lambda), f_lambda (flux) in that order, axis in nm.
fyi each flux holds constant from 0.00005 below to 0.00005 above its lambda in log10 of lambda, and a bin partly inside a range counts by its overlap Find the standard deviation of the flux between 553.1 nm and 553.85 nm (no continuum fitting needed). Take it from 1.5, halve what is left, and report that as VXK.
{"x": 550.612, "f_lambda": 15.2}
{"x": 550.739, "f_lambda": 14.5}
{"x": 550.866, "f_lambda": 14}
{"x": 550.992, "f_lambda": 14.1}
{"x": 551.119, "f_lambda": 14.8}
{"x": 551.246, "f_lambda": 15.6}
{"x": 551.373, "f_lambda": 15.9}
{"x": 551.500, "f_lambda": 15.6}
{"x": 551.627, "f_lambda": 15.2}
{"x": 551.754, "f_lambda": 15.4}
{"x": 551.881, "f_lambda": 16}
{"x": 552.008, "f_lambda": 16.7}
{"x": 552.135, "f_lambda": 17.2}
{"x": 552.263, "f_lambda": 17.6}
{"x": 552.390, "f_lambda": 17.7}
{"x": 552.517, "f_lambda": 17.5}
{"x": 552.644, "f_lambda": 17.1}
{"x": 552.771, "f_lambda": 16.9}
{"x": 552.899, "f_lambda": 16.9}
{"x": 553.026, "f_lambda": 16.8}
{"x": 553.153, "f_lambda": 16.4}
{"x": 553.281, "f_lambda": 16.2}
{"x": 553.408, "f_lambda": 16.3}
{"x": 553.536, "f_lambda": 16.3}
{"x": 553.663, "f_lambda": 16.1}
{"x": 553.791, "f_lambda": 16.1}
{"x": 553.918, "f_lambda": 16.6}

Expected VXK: 0.69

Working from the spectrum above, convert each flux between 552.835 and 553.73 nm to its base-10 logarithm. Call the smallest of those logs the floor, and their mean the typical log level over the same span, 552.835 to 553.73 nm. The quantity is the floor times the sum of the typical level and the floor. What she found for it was 2.92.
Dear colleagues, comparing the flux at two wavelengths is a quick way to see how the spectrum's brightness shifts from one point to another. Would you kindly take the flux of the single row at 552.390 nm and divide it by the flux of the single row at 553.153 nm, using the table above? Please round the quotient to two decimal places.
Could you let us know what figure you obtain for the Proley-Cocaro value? 1.08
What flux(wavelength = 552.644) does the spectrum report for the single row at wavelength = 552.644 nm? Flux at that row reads 17.1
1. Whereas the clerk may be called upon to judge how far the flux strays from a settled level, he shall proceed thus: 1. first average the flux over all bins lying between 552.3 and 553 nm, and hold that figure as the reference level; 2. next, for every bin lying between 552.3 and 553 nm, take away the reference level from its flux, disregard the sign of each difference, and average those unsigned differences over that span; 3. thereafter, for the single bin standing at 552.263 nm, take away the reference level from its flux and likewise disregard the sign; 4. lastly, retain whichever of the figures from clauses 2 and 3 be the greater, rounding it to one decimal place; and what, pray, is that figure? 0.4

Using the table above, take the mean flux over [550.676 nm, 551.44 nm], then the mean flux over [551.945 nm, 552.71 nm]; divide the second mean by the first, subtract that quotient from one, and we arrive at -0.17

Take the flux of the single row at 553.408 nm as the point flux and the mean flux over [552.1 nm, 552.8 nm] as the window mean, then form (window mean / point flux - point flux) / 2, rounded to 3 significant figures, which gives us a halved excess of -7.62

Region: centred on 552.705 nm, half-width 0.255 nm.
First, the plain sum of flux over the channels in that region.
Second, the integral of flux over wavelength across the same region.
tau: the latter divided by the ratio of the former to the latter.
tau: 1.11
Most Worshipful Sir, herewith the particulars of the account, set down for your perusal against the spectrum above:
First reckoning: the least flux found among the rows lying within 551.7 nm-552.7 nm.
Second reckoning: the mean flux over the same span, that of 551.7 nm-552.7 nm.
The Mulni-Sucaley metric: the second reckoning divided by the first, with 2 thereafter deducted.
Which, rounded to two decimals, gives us -0.90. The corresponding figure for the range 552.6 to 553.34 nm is -0.97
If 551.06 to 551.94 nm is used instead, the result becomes -0.95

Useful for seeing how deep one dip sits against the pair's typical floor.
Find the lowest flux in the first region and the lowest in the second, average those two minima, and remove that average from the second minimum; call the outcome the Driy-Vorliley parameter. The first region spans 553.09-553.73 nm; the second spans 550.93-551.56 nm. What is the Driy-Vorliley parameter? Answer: -1.0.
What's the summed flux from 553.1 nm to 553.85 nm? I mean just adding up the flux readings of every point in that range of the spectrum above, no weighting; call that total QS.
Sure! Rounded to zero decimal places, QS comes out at 97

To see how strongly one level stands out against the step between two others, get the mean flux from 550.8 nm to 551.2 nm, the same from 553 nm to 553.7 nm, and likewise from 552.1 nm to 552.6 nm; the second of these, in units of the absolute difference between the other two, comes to 5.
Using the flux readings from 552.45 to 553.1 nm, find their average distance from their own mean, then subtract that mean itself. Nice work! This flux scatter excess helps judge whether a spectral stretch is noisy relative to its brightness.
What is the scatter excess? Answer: -16.8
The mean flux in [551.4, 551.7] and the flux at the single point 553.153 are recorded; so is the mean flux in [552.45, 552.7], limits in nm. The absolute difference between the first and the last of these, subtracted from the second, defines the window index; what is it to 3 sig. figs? 14.5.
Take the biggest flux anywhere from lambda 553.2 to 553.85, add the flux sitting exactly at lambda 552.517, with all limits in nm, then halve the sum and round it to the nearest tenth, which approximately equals 16.9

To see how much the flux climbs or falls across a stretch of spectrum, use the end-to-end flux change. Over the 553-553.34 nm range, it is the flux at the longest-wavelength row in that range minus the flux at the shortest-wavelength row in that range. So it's -0.6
